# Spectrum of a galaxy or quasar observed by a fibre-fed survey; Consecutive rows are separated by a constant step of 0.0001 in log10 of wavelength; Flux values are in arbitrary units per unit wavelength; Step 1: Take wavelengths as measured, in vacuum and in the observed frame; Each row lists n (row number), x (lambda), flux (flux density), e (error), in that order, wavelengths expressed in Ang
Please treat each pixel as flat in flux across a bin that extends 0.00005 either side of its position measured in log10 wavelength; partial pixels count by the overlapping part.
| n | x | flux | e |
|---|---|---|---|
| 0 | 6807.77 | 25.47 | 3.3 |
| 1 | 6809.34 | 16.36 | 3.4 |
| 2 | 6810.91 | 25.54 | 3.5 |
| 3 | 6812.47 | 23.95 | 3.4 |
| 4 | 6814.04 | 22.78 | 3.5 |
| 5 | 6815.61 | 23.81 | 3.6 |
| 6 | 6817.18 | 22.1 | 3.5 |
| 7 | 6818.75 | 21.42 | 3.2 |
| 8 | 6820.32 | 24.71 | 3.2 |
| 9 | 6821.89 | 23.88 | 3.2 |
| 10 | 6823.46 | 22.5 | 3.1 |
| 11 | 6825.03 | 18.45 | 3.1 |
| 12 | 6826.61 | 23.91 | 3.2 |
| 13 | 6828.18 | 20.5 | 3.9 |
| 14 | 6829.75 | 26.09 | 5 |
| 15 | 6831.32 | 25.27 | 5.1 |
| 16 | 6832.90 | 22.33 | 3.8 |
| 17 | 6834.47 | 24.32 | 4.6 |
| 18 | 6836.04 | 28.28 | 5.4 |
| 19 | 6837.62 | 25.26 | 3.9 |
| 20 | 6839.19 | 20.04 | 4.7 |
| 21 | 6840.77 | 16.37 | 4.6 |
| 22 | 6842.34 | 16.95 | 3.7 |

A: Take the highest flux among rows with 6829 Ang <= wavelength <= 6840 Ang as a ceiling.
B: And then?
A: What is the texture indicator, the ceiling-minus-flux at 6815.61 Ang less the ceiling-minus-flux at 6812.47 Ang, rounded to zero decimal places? 0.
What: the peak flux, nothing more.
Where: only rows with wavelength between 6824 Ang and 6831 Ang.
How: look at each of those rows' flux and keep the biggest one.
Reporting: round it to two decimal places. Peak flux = 26.09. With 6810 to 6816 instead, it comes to 25.54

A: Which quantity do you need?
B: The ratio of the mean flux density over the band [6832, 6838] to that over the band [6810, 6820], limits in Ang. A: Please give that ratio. 1.08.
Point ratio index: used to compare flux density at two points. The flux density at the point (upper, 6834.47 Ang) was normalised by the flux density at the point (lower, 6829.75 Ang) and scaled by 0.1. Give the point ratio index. 0.093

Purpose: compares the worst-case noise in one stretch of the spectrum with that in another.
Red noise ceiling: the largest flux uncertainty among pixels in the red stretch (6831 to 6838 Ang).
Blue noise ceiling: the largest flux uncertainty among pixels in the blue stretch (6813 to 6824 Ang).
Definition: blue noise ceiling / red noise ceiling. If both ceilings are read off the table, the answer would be 0.67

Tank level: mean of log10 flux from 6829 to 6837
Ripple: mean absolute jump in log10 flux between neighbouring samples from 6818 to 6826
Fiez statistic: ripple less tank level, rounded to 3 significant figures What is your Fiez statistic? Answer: -1.35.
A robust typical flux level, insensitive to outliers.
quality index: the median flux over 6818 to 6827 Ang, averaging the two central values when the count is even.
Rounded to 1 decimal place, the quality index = 23.2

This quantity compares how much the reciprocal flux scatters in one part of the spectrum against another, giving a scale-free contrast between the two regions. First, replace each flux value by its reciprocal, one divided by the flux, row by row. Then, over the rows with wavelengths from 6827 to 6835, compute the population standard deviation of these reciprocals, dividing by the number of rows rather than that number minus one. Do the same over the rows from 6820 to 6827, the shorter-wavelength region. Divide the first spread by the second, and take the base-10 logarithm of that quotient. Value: -0.1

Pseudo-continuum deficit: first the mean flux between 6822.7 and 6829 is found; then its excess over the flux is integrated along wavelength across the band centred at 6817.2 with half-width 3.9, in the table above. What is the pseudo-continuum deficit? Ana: -13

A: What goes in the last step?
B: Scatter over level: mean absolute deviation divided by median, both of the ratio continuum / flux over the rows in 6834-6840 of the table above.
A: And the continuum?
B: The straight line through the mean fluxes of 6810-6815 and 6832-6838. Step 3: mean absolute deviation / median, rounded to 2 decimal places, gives 0.11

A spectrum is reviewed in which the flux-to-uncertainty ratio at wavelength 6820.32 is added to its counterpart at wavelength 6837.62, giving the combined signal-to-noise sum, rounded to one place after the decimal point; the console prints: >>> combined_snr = 14.2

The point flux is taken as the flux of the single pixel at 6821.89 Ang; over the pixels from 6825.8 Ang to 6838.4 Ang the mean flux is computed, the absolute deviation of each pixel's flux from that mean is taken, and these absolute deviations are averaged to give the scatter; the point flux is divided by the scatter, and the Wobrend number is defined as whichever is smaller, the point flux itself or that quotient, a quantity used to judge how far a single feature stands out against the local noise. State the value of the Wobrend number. 14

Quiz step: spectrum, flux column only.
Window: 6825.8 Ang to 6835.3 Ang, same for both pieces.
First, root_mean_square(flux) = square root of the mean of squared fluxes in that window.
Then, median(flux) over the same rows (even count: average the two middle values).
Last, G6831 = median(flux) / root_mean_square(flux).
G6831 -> 1.01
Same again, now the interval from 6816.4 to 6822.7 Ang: 1.00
